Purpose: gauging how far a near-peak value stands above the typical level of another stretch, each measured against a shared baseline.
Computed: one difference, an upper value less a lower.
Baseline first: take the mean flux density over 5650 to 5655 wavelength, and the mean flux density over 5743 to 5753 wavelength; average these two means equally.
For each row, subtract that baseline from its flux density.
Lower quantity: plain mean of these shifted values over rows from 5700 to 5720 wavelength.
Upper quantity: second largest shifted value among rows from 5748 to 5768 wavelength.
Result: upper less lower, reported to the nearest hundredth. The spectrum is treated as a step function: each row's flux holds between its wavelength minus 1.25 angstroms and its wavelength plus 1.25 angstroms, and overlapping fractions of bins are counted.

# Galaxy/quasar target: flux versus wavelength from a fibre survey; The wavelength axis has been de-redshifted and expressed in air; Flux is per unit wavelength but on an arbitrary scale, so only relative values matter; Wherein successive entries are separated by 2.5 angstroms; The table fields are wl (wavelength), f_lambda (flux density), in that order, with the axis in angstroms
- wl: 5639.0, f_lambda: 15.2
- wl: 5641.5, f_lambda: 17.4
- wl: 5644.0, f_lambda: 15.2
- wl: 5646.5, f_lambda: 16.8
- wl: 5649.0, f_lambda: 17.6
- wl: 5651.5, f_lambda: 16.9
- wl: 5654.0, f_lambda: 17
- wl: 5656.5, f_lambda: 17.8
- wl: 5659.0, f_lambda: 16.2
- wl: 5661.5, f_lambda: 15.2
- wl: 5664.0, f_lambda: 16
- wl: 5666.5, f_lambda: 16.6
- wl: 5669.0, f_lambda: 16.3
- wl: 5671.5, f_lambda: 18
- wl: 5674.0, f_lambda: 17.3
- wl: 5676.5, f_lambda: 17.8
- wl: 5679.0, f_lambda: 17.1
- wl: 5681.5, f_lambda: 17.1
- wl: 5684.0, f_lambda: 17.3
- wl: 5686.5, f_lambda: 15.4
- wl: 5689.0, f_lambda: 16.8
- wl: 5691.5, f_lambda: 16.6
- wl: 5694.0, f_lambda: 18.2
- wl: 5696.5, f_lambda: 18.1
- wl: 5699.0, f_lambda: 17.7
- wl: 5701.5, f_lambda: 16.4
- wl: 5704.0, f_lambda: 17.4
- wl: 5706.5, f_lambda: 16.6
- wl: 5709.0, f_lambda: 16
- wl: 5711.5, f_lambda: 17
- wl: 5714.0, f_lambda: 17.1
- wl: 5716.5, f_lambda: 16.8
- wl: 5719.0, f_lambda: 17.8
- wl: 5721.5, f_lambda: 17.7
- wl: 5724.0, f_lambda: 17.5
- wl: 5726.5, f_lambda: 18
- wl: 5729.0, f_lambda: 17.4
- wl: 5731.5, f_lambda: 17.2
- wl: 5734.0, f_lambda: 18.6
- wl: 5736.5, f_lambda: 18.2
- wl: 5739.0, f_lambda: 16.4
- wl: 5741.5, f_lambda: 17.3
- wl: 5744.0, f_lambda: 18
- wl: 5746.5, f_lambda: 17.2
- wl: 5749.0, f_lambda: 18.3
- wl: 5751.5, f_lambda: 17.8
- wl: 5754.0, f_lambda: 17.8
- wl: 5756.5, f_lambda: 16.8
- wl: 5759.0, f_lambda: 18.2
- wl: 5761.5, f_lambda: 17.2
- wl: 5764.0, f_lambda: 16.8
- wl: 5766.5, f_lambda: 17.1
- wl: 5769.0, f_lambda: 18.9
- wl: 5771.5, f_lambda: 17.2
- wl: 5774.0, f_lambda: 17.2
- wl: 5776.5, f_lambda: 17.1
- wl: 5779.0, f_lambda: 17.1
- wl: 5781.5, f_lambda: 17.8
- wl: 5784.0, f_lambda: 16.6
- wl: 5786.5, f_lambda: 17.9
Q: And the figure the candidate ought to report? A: 1.31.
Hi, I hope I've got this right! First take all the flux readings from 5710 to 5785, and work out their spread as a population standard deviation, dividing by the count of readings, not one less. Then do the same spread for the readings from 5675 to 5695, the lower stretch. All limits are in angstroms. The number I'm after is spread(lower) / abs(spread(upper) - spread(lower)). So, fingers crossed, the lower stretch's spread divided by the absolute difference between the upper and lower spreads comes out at 4.1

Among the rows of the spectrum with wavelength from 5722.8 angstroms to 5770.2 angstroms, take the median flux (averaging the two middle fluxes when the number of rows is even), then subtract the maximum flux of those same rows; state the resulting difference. -1.40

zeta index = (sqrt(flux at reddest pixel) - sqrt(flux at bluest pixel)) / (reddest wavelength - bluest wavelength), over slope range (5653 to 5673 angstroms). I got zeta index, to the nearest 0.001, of 0.007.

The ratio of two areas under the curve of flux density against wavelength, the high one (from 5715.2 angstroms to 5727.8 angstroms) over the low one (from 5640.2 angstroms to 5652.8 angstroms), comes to 1.05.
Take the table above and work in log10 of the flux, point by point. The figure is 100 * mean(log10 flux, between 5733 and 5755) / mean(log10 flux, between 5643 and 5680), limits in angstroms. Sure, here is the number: 102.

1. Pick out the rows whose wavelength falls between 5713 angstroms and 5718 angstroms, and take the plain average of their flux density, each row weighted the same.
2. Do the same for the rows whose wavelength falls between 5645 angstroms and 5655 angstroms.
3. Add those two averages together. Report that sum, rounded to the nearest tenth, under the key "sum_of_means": 34.0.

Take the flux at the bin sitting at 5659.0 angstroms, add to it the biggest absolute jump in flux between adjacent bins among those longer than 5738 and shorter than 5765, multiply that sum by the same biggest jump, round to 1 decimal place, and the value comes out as 24.6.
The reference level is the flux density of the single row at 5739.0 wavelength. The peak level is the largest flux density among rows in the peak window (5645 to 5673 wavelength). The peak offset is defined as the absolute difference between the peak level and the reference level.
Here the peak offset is 1.6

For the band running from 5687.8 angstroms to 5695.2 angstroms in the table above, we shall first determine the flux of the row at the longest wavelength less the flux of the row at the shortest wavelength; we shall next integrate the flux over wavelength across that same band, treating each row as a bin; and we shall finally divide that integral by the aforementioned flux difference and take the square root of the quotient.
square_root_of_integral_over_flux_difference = 10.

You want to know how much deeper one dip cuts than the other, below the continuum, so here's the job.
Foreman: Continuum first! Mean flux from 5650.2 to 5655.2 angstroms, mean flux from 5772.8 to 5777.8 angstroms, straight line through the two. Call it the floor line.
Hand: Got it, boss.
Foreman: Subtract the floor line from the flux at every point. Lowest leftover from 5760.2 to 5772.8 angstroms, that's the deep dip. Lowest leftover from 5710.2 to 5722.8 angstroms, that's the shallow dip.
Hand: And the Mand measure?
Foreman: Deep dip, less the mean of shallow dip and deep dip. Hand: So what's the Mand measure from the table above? 0.0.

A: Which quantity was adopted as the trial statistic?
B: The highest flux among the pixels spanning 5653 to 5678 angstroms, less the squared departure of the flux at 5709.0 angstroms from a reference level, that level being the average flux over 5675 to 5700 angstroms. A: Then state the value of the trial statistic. 16.5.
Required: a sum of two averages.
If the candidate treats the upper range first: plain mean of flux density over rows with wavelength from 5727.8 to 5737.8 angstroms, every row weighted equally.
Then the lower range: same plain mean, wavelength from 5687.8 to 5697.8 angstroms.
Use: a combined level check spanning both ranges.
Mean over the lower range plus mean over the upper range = 35.3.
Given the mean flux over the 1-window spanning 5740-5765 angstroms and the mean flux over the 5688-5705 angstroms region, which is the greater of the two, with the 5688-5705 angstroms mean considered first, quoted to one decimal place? 17.5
